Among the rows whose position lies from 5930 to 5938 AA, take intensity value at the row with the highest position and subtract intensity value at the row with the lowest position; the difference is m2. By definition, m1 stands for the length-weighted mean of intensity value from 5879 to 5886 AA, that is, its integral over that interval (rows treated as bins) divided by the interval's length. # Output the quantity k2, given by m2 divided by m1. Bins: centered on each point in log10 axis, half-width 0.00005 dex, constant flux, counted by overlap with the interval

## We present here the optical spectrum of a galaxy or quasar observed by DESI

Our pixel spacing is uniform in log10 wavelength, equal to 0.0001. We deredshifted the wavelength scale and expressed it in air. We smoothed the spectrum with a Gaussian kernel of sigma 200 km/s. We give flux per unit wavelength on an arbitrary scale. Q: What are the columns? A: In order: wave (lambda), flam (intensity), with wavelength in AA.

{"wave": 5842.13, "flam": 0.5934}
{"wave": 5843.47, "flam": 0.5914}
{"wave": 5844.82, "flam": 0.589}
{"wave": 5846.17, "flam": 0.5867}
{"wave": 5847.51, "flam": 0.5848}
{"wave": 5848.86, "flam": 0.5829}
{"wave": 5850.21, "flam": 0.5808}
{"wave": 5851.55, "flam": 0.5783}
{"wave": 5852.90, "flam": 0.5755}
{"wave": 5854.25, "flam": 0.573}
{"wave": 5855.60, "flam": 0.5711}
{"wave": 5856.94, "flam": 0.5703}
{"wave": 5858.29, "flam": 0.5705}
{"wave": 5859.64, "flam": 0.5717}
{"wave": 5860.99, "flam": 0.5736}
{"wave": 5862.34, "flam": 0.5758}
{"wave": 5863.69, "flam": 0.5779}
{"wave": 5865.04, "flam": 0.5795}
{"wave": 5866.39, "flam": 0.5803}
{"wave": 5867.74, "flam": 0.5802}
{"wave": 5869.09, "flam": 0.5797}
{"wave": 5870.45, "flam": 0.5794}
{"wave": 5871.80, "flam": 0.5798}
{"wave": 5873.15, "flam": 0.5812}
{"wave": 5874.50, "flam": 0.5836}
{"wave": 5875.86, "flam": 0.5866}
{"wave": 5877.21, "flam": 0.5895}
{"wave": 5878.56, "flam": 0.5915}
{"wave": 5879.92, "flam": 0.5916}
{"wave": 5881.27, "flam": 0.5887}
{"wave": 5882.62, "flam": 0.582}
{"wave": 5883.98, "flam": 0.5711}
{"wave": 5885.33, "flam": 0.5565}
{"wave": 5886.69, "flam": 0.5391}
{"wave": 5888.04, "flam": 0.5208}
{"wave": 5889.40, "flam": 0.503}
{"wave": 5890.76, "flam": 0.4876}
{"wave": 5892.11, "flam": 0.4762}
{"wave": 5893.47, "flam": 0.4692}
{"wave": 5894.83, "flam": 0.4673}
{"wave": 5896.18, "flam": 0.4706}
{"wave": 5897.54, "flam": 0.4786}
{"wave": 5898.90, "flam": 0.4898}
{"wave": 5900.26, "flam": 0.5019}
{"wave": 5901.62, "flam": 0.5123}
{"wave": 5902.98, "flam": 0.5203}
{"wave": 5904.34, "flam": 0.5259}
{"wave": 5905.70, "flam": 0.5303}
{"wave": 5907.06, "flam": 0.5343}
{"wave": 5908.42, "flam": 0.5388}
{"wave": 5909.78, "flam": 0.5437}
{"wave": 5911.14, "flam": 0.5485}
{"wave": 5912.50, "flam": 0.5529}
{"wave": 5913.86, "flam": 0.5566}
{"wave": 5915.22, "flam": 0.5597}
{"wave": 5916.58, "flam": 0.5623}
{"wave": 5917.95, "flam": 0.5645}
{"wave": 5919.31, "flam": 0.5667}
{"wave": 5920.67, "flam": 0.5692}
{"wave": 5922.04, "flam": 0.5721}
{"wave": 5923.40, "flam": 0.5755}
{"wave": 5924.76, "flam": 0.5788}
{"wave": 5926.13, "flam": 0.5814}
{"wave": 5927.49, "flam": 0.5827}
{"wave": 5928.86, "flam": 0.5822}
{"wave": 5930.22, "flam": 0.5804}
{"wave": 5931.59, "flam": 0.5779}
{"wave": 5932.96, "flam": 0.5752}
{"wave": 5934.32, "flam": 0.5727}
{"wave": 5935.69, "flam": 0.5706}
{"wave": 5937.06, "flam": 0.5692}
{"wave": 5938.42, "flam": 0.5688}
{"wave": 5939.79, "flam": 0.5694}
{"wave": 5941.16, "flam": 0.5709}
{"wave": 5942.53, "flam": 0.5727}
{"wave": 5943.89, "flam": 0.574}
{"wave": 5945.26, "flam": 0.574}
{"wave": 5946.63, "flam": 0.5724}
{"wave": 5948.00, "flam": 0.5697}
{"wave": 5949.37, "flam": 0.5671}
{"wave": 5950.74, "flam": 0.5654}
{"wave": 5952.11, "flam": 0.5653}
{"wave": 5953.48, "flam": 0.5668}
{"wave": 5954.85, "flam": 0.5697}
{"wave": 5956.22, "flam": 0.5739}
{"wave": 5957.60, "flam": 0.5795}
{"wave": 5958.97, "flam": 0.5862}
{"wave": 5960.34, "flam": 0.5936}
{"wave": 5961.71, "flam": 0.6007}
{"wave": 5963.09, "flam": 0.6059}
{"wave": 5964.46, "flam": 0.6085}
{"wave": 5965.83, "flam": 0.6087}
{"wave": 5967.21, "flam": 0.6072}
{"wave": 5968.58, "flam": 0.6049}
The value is -0.019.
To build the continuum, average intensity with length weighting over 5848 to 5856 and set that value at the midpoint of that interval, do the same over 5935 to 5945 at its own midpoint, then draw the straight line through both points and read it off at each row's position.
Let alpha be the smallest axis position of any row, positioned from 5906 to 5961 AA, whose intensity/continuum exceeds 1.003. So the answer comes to 5923.40 AA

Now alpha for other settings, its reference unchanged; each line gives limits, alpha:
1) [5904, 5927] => 5923.40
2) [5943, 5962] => 5943.89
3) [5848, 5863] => 5848.86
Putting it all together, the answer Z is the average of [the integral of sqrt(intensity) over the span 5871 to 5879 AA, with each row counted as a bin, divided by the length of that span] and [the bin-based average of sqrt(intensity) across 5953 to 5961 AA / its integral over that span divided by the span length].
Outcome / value 0.763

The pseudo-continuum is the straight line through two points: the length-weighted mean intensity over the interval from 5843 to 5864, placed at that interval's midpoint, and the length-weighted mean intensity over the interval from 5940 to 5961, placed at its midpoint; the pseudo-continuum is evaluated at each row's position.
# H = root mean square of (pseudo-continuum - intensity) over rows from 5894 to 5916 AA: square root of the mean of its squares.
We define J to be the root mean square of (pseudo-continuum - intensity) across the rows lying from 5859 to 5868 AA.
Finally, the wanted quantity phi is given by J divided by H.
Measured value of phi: 0.1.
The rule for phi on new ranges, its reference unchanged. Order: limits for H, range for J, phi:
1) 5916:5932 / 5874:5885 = 1.5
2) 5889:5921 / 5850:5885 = 0.1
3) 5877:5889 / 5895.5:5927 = 1.9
